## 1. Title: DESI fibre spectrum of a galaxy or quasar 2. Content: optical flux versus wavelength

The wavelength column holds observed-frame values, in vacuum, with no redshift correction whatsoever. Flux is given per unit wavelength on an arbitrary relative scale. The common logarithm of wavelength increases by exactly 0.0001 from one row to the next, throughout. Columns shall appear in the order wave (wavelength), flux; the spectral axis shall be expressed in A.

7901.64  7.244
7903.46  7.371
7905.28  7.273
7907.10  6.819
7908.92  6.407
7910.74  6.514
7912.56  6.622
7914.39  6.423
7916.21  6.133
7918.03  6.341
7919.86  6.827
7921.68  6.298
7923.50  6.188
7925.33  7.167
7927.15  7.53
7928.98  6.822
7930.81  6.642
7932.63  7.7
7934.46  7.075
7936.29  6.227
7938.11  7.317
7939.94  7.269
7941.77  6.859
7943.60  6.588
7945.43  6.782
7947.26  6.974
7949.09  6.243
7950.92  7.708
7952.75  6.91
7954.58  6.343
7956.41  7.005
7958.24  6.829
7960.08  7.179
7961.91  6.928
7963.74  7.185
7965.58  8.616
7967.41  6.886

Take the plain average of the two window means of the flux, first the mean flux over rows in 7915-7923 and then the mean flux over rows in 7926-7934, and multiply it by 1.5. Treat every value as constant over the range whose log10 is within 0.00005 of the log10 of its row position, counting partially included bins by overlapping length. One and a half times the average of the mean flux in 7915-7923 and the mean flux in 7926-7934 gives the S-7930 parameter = 10.2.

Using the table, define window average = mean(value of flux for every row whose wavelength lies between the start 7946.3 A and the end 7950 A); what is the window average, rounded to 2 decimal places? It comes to 6.61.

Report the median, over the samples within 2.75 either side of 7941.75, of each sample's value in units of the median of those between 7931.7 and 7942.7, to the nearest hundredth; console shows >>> 0.96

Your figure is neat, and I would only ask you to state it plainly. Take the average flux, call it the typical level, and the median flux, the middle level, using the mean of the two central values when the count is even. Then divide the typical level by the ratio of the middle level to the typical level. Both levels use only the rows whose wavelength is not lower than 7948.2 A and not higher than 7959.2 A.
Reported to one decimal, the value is 6.8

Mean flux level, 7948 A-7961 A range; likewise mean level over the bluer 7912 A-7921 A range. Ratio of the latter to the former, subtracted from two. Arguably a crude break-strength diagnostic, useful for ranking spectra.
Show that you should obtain 1.06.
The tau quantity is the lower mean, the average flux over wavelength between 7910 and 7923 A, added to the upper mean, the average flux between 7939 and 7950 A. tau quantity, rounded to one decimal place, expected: 13.2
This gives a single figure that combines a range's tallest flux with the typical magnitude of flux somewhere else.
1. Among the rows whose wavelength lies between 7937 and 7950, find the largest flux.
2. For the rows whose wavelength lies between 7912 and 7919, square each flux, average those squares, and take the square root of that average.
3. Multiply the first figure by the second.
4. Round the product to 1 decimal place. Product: 46.7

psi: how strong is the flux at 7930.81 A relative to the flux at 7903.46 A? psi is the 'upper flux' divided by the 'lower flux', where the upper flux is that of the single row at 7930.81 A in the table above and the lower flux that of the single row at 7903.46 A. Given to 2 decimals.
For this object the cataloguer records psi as 0.90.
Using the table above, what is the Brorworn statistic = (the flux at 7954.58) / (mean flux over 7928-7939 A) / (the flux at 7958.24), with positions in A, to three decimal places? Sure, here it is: 0.133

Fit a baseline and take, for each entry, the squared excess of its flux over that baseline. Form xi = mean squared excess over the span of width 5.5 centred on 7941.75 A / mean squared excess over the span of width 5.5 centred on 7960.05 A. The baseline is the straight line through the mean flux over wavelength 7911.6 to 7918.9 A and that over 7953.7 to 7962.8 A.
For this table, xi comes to 4.6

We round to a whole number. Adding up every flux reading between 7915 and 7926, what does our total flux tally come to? 39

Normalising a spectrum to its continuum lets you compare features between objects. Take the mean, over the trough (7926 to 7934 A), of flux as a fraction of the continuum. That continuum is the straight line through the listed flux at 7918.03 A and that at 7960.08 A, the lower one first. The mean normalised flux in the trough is 1.09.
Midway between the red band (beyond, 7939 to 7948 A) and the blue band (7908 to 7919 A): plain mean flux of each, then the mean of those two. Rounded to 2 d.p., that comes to 6.65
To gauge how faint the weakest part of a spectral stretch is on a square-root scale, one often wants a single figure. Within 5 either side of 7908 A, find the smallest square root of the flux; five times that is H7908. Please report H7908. 12.7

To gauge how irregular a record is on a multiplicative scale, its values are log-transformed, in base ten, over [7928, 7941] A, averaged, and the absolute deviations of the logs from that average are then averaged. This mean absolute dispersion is 0.024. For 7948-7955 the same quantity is 0.032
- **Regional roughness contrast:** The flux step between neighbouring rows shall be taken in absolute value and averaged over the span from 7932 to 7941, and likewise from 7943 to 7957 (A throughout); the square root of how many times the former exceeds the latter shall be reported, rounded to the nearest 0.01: 1.00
